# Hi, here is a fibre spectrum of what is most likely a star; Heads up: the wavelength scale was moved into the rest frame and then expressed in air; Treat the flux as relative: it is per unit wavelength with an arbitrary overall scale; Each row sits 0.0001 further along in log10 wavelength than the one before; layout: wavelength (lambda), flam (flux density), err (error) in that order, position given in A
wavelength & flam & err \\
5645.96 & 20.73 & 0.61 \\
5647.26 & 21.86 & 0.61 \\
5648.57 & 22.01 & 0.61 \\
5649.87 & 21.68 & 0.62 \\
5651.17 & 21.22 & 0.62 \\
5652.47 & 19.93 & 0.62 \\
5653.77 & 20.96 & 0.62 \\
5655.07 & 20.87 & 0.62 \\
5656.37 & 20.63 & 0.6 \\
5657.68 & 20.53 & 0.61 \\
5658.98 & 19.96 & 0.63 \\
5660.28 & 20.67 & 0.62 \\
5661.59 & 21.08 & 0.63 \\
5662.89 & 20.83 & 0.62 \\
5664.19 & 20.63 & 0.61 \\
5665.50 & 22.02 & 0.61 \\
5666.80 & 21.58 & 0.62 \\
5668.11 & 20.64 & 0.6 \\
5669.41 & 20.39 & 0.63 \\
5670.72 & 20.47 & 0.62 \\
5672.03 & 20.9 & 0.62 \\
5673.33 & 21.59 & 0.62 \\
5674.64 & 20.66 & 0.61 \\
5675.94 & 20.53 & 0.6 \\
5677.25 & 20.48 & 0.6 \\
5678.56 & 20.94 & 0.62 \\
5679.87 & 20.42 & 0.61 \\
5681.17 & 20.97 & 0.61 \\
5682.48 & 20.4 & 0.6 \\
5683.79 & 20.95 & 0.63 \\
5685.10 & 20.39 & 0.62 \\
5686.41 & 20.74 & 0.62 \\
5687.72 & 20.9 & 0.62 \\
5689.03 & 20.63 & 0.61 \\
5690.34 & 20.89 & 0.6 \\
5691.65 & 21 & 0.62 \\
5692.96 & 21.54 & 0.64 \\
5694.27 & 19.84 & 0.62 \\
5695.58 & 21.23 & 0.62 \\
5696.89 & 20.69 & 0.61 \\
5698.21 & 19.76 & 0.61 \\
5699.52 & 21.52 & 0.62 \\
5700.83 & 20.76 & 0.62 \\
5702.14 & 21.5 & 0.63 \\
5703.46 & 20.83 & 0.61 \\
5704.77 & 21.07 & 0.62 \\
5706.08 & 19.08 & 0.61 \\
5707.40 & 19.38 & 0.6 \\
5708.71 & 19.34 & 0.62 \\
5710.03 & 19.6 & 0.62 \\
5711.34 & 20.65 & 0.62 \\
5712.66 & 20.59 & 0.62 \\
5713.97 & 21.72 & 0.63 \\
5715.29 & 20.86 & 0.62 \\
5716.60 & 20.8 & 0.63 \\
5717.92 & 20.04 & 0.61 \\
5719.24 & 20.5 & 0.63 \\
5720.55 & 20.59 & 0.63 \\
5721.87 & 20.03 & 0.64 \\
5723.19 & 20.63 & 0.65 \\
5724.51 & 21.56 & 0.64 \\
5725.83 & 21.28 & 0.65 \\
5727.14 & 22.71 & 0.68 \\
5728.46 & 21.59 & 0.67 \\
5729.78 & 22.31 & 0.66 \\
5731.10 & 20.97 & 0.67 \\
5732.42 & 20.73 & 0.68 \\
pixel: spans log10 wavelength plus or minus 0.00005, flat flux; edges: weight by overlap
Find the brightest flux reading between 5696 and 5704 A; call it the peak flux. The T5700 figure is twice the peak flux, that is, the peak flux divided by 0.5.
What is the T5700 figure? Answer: 43.0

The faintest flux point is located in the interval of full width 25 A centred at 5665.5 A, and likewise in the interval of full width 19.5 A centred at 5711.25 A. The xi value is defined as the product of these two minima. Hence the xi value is 381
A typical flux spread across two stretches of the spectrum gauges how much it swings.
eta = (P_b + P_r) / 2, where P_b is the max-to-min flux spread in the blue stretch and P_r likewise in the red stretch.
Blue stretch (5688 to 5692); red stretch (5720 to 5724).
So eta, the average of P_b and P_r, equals 0.5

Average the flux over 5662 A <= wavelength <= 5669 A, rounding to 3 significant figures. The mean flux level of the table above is 21.1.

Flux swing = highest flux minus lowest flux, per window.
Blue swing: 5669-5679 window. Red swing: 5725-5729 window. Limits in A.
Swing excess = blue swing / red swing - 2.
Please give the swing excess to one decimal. -1.2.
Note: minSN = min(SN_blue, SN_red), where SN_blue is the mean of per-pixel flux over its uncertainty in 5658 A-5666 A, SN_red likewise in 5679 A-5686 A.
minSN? 33.6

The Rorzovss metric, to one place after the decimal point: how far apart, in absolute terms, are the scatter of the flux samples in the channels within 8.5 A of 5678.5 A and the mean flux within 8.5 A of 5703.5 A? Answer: 20.1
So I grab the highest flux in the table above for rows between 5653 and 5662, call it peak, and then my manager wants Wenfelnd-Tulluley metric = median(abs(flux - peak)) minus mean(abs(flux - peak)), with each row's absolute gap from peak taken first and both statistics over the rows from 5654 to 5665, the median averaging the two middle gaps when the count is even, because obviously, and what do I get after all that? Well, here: 0.00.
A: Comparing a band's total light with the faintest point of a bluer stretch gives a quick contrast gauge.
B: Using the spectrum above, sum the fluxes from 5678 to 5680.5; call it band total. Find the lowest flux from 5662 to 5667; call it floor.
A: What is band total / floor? 2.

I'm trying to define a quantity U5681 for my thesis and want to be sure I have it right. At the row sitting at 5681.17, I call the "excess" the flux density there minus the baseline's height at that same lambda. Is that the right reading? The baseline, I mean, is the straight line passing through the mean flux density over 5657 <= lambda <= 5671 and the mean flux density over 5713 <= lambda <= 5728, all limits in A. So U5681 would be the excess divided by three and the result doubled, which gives 0.1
